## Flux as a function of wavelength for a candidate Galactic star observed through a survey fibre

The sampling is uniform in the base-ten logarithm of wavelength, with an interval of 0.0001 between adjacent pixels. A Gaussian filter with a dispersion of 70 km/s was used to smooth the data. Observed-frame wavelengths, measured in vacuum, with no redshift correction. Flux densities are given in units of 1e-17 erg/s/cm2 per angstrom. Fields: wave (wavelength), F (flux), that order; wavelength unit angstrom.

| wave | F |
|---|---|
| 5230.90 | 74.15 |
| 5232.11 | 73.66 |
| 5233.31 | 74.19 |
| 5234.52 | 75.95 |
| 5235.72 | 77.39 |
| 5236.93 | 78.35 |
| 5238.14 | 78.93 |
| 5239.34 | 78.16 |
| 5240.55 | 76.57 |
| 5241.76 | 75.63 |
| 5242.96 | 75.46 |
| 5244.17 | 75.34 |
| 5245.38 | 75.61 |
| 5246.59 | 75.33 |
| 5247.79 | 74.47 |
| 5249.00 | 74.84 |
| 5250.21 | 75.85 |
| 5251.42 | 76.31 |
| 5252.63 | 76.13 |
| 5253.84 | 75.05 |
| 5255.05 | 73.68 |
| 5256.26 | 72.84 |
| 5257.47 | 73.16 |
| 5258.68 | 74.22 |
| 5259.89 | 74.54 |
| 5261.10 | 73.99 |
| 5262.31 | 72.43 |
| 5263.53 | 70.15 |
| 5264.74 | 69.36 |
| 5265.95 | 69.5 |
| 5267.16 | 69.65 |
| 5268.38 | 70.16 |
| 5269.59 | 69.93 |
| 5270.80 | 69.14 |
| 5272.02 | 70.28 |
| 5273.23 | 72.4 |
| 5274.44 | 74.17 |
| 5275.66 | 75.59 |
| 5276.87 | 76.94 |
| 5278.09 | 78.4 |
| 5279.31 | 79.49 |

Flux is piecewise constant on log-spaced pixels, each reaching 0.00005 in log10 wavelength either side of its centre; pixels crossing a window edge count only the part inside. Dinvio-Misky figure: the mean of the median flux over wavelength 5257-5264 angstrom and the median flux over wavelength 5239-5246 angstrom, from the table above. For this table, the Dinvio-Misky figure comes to 74.6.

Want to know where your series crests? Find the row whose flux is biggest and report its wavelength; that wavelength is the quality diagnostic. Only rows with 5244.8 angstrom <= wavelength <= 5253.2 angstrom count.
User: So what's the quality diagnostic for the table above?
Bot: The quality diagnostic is 5251.42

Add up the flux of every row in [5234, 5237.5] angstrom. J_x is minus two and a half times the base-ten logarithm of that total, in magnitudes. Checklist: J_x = -5.91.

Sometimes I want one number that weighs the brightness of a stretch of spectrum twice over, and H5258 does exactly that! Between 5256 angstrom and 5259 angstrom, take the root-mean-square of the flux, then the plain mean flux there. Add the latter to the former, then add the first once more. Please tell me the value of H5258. 220.2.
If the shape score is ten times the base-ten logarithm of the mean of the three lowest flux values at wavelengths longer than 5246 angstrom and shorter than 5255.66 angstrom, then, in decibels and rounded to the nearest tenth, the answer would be 18.7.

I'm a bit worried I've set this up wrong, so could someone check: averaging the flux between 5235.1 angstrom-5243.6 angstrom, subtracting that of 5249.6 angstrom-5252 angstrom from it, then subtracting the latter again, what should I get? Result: -75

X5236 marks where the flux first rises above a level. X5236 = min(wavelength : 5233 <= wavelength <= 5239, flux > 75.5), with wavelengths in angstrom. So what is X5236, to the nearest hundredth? 5234.52 angstrom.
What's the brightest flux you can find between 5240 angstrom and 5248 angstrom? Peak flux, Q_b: 76.57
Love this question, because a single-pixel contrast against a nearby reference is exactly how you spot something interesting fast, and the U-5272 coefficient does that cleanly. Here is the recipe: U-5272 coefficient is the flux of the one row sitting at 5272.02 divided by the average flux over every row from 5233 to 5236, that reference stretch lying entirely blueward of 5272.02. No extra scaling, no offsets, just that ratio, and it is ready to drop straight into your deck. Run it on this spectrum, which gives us 0.93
